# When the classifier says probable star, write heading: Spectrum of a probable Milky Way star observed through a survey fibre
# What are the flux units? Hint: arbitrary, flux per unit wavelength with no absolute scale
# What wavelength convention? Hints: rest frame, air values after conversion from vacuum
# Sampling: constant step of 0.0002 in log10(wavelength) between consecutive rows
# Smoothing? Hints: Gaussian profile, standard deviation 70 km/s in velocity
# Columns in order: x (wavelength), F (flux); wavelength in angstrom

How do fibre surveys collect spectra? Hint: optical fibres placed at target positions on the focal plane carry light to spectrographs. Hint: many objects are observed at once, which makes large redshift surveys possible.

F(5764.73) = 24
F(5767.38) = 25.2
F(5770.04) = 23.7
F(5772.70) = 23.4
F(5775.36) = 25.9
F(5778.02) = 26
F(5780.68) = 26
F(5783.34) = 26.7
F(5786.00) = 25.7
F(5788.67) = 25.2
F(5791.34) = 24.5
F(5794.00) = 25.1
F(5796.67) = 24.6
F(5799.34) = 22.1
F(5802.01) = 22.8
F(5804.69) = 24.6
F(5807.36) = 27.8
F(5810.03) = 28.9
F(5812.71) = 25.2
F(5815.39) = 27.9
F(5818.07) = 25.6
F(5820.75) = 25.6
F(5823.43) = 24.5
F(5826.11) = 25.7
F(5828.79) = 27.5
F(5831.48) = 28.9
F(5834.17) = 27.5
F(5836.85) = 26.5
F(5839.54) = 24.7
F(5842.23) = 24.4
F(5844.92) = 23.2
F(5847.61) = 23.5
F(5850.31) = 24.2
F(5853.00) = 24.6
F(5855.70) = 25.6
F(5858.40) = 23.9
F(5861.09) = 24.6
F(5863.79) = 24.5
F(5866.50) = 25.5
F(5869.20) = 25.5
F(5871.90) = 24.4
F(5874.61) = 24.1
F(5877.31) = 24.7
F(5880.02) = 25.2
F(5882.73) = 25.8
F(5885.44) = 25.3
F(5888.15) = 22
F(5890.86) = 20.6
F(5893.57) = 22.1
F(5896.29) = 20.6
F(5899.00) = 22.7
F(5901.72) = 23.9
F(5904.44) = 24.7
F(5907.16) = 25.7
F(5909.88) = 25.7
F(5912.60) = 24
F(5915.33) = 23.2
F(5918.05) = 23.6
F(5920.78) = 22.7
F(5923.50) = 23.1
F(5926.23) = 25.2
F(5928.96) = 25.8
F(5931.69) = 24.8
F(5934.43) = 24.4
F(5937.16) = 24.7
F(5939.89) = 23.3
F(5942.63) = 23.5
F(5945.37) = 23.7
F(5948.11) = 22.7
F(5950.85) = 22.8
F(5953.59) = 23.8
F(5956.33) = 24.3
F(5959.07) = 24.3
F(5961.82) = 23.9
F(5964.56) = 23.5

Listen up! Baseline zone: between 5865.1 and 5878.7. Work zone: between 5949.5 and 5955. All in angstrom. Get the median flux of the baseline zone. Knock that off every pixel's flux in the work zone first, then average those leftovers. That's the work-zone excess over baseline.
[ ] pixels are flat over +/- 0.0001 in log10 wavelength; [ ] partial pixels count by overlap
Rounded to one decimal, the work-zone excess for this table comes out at -1.4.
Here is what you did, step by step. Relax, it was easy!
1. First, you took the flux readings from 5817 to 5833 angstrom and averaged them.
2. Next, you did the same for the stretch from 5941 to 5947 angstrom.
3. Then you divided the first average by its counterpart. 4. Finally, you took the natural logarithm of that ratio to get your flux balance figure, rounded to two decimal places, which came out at 0.11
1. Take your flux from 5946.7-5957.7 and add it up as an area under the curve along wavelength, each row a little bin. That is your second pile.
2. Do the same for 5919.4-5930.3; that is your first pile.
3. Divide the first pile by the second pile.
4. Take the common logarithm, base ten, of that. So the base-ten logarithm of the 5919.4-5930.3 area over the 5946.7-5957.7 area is 0.01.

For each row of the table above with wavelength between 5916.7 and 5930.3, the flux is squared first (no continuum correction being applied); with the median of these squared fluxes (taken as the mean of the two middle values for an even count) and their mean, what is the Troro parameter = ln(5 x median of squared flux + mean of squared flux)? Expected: 8.12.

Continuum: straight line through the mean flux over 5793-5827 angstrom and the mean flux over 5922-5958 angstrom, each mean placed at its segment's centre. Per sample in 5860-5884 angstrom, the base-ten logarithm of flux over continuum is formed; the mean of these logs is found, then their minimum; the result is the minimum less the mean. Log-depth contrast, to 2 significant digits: -0.014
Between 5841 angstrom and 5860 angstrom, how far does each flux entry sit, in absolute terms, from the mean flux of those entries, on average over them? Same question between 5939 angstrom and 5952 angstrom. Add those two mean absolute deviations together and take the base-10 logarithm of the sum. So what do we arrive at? -0.03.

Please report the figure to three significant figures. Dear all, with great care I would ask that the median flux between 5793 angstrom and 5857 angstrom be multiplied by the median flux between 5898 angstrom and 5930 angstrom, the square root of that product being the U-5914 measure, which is 24.5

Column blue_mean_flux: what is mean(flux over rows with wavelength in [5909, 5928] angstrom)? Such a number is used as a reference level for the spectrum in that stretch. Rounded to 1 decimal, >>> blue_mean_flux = 23.9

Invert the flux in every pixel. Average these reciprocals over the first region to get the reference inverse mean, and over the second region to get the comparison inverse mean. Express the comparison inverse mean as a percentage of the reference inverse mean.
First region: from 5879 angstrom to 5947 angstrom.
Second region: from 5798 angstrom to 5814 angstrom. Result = 95.0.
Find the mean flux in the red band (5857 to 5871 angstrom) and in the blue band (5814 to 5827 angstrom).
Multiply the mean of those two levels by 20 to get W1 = 507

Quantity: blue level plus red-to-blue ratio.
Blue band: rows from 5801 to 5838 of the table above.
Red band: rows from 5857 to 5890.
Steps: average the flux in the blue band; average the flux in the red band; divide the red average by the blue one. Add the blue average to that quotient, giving 27.3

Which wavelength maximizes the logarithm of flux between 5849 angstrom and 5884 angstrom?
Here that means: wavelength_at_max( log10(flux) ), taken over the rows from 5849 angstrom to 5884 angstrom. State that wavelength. 5882.73 angstrom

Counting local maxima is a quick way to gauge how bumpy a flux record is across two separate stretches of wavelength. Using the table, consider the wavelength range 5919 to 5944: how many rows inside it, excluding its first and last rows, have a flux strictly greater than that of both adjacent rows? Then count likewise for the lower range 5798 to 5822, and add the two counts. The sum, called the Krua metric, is 4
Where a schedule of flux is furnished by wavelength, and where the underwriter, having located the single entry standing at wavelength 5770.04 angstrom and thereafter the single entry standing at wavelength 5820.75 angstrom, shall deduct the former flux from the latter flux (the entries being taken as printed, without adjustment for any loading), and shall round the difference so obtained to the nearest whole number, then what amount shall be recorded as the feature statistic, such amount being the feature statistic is 2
